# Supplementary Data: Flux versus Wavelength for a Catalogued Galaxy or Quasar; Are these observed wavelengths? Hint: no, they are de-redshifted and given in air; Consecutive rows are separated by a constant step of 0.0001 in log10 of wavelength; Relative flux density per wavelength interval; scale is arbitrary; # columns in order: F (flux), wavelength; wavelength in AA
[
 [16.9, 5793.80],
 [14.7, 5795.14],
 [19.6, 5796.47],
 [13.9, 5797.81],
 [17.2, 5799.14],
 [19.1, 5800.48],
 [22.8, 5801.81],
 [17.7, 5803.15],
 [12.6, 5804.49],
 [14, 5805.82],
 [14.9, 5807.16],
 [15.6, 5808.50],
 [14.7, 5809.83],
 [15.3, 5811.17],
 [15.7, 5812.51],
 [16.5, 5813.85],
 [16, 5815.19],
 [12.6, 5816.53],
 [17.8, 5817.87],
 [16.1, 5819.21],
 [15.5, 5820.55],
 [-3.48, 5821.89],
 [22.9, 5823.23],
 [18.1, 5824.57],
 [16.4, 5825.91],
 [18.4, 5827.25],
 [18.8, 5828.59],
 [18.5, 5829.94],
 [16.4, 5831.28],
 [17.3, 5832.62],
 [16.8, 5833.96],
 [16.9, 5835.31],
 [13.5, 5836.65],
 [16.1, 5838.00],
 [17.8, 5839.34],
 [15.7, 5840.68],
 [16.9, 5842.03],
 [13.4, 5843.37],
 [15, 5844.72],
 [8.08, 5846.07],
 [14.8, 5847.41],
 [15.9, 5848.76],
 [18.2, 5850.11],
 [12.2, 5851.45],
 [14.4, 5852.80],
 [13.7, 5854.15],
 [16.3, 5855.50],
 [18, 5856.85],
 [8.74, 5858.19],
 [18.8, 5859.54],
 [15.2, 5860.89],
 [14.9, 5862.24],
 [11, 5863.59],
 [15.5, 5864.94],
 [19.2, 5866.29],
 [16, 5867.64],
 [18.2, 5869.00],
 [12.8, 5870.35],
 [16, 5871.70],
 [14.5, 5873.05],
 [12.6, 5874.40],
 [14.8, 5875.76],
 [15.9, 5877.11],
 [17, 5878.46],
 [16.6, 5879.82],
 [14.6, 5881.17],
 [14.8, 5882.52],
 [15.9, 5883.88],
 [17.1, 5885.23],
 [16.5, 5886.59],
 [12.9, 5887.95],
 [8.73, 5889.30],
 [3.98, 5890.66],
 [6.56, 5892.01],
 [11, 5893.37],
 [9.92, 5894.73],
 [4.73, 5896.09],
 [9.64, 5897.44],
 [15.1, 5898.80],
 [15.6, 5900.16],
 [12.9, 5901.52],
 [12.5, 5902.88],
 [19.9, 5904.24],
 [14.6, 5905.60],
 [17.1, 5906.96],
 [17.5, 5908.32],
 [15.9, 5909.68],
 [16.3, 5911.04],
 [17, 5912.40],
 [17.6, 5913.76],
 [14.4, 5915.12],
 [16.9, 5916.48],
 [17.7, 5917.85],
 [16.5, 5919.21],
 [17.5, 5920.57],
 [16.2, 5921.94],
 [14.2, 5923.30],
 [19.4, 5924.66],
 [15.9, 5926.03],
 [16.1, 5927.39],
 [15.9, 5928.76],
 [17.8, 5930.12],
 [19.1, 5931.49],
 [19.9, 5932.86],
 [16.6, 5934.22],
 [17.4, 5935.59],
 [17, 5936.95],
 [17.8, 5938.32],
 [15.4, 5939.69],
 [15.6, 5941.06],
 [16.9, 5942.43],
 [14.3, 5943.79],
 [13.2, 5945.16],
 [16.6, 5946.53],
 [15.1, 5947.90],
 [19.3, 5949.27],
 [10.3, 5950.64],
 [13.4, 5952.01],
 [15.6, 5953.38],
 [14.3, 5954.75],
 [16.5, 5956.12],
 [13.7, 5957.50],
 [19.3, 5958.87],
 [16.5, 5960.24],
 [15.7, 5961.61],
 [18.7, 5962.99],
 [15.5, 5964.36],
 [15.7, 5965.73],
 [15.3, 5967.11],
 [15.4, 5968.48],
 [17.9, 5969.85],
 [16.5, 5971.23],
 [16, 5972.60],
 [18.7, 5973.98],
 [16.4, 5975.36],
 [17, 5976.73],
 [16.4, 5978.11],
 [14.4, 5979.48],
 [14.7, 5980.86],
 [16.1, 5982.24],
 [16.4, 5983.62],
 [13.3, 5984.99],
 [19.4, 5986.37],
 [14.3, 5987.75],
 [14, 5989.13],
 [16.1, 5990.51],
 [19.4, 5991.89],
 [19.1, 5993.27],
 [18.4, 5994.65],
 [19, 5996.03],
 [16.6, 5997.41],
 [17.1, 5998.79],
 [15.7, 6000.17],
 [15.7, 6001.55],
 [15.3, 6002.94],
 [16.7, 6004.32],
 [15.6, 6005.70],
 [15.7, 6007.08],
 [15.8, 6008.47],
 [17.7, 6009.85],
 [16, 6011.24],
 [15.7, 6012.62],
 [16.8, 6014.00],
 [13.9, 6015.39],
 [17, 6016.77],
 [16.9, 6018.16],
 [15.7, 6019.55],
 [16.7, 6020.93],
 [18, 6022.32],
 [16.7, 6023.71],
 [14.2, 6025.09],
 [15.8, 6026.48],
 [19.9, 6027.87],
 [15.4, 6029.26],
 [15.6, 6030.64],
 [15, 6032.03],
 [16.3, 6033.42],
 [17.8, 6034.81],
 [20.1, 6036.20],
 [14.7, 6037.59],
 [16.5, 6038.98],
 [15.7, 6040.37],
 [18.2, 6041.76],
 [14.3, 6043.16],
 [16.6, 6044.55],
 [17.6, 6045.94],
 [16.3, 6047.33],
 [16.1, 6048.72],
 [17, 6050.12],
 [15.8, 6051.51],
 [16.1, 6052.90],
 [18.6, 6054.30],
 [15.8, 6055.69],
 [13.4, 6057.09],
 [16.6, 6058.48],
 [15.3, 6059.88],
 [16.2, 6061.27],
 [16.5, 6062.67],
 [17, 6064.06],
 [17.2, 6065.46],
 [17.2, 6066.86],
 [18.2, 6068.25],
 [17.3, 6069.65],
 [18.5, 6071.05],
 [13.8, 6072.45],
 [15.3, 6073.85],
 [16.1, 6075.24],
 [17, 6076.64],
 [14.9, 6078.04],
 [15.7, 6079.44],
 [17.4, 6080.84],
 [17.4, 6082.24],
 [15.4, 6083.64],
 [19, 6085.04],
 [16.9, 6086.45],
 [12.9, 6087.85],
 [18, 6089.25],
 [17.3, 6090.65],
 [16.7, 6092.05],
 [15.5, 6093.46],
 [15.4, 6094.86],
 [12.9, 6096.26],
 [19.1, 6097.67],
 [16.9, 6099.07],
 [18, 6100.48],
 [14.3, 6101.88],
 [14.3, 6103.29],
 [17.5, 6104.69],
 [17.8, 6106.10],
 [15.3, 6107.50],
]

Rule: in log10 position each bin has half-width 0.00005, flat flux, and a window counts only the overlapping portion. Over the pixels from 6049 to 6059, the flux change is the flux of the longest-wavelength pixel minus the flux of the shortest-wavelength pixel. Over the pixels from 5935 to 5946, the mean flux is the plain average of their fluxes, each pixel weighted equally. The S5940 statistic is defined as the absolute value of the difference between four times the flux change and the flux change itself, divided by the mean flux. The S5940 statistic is 0.08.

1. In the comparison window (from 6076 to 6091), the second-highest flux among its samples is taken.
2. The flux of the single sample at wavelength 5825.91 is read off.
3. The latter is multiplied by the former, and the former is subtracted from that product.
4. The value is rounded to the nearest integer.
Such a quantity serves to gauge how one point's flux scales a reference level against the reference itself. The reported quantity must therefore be 277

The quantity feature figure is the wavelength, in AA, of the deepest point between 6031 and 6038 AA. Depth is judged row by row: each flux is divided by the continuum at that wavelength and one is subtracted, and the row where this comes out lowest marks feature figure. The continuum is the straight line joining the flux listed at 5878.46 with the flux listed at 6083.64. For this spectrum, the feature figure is 6037.59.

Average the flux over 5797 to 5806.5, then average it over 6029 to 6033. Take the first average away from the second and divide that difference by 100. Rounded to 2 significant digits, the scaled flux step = -0.014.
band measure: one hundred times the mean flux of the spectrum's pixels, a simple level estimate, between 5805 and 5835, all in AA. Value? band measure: 1567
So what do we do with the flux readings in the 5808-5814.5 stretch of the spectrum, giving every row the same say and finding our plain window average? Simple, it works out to 15.6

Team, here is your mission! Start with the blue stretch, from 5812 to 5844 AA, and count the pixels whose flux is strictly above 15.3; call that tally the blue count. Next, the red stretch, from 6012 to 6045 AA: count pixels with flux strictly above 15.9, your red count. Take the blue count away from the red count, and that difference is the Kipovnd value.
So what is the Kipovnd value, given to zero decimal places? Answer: -7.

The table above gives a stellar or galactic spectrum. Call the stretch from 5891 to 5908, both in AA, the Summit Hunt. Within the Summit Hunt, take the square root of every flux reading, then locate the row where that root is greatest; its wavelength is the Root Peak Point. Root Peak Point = 5904.24 AA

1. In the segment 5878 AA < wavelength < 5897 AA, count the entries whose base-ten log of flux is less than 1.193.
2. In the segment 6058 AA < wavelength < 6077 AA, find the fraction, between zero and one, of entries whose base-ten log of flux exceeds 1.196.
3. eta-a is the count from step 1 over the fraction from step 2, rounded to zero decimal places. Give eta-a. 11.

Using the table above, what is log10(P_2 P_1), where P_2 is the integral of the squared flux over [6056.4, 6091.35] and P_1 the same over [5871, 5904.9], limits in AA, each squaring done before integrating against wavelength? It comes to 7.79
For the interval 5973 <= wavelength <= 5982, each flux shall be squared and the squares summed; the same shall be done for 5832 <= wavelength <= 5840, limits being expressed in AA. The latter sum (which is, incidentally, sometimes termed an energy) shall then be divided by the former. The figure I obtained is 1.0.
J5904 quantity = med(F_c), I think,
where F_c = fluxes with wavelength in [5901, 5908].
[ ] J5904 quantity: 14.6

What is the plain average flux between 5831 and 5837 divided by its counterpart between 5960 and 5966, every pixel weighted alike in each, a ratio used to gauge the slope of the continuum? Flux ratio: 1.0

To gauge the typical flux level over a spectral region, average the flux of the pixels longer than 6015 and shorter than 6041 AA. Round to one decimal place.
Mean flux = 16.4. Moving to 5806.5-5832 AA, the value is 15.6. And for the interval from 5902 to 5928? 16.5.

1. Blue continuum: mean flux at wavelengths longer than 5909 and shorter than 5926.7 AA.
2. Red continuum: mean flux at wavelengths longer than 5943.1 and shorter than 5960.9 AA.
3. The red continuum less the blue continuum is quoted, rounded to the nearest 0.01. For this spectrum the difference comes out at -1.34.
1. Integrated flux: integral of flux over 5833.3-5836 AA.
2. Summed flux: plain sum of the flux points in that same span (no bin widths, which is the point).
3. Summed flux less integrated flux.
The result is -12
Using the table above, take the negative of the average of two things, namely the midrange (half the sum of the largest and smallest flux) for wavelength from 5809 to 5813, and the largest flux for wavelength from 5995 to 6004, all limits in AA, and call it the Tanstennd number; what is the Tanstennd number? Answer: -17.1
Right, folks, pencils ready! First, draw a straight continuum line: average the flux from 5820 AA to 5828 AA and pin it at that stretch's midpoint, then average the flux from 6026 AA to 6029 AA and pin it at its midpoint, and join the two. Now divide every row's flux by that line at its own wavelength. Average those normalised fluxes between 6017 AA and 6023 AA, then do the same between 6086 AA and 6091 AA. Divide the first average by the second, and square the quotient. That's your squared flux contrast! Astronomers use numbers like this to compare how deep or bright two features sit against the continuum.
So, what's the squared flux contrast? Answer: 1.20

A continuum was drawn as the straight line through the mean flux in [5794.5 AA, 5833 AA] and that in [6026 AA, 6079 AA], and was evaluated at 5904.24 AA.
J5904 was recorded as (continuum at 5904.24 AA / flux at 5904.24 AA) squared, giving 0.66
